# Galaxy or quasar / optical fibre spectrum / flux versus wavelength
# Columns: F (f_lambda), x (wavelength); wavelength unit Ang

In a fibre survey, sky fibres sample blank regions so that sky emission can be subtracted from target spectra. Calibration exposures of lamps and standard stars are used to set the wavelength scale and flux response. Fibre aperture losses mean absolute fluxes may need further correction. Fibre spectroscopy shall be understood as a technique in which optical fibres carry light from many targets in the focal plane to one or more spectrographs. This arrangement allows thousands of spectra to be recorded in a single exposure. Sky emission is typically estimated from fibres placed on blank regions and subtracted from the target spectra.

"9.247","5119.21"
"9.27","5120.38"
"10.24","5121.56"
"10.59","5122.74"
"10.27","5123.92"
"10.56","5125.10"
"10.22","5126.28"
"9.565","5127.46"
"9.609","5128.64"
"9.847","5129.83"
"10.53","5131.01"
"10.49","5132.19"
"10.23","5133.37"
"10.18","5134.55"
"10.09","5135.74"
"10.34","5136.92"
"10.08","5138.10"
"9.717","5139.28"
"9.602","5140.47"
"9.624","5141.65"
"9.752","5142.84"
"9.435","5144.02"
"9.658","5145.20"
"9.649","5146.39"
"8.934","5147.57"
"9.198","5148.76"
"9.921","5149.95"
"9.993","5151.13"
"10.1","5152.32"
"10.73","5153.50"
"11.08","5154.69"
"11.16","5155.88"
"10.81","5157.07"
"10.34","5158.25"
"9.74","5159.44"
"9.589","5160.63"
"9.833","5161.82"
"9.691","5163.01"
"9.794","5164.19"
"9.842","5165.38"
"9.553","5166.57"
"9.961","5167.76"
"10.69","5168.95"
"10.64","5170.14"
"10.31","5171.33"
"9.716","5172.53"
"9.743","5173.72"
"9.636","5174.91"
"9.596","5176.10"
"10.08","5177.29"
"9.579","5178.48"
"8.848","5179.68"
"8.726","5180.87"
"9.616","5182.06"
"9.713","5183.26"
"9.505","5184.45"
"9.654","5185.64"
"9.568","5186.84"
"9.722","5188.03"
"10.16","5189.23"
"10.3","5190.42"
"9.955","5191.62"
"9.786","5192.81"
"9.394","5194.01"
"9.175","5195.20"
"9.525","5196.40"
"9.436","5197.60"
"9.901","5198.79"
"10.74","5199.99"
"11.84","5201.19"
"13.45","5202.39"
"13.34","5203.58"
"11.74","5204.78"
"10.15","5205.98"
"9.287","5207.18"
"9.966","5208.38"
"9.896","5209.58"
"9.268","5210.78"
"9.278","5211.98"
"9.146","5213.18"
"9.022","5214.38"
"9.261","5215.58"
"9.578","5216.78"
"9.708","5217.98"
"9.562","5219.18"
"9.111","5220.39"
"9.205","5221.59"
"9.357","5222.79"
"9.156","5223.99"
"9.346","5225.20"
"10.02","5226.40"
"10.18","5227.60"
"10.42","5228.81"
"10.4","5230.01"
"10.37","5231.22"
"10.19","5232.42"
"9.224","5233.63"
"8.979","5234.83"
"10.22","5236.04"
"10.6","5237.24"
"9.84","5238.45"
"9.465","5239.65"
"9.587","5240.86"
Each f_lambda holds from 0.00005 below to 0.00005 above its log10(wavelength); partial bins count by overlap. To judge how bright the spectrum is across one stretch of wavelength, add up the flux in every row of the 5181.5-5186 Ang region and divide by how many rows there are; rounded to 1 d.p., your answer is 9.6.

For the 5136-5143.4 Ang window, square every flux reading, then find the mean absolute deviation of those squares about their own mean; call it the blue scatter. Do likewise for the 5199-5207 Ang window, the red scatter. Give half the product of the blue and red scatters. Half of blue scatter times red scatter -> 58.3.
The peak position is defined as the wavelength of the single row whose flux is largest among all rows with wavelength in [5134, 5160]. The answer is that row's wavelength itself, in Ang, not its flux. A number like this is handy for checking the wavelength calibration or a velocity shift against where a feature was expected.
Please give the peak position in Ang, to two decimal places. 5155.88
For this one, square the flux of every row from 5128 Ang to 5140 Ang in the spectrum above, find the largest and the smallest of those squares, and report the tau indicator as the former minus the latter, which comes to 19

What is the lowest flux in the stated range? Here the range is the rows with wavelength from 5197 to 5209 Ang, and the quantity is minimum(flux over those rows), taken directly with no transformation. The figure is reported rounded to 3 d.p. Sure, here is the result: 9.287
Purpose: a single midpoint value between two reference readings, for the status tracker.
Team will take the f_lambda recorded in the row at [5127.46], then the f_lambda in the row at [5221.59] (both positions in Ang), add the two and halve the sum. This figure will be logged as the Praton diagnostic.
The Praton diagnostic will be 9.4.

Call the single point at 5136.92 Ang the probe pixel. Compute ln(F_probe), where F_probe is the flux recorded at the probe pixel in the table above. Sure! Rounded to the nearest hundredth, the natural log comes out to 2.34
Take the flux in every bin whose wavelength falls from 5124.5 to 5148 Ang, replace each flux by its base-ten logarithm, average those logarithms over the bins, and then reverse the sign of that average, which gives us -1.00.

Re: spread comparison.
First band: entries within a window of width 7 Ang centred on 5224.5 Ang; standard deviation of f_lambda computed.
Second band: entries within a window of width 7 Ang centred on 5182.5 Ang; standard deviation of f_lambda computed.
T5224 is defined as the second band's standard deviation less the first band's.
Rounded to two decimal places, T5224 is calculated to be 0.00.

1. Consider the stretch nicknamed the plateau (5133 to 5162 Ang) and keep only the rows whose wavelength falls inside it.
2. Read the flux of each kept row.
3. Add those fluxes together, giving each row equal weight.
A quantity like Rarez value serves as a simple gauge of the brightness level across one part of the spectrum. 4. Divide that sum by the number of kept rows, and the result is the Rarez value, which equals 10.0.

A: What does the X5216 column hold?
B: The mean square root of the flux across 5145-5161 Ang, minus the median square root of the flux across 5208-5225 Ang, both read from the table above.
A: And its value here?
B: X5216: 0.13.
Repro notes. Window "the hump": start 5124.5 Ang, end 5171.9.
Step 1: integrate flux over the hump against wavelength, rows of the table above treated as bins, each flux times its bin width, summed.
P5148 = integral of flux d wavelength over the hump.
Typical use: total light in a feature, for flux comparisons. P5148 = 475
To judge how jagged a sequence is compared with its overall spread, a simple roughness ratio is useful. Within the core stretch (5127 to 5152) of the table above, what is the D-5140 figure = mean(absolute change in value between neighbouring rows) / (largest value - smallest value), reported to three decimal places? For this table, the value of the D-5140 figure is 0.152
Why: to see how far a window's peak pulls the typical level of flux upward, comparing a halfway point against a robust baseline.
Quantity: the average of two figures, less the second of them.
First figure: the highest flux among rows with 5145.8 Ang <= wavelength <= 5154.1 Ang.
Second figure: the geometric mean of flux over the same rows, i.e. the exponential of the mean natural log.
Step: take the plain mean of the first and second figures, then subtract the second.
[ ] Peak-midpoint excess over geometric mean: 0.48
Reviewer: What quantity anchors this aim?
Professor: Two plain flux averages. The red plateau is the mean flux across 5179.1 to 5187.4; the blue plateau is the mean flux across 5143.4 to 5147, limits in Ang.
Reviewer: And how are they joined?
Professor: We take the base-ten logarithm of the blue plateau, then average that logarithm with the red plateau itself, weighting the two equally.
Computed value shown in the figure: 5.18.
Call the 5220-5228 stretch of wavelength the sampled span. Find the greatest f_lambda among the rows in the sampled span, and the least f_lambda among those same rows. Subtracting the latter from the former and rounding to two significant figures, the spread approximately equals 1.1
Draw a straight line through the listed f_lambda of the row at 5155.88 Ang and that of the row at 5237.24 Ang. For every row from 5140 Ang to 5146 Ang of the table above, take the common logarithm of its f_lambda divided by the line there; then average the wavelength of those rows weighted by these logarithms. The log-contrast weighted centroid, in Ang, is 5142.8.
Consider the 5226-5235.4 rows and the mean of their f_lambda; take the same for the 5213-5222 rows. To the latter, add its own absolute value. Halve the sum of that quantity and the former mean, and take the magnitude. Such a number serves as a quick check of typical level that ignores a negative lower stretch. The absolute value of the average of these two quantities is 14.3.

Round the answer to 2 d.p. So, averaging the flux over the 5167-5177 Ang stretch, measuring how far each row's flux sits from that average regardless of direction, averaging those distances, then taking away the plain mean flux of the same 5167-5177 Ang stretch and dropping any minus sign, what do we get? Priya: 9.65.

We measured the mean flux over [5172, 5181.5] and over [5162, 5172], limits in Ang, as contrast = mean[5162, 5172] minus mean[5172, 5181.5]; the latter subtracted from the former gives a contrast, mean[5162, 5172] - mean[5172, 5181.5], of 0.6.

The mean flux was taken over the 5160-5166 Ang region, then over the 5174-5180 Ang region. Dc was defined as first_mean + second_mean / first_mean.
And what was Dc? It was 10.7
